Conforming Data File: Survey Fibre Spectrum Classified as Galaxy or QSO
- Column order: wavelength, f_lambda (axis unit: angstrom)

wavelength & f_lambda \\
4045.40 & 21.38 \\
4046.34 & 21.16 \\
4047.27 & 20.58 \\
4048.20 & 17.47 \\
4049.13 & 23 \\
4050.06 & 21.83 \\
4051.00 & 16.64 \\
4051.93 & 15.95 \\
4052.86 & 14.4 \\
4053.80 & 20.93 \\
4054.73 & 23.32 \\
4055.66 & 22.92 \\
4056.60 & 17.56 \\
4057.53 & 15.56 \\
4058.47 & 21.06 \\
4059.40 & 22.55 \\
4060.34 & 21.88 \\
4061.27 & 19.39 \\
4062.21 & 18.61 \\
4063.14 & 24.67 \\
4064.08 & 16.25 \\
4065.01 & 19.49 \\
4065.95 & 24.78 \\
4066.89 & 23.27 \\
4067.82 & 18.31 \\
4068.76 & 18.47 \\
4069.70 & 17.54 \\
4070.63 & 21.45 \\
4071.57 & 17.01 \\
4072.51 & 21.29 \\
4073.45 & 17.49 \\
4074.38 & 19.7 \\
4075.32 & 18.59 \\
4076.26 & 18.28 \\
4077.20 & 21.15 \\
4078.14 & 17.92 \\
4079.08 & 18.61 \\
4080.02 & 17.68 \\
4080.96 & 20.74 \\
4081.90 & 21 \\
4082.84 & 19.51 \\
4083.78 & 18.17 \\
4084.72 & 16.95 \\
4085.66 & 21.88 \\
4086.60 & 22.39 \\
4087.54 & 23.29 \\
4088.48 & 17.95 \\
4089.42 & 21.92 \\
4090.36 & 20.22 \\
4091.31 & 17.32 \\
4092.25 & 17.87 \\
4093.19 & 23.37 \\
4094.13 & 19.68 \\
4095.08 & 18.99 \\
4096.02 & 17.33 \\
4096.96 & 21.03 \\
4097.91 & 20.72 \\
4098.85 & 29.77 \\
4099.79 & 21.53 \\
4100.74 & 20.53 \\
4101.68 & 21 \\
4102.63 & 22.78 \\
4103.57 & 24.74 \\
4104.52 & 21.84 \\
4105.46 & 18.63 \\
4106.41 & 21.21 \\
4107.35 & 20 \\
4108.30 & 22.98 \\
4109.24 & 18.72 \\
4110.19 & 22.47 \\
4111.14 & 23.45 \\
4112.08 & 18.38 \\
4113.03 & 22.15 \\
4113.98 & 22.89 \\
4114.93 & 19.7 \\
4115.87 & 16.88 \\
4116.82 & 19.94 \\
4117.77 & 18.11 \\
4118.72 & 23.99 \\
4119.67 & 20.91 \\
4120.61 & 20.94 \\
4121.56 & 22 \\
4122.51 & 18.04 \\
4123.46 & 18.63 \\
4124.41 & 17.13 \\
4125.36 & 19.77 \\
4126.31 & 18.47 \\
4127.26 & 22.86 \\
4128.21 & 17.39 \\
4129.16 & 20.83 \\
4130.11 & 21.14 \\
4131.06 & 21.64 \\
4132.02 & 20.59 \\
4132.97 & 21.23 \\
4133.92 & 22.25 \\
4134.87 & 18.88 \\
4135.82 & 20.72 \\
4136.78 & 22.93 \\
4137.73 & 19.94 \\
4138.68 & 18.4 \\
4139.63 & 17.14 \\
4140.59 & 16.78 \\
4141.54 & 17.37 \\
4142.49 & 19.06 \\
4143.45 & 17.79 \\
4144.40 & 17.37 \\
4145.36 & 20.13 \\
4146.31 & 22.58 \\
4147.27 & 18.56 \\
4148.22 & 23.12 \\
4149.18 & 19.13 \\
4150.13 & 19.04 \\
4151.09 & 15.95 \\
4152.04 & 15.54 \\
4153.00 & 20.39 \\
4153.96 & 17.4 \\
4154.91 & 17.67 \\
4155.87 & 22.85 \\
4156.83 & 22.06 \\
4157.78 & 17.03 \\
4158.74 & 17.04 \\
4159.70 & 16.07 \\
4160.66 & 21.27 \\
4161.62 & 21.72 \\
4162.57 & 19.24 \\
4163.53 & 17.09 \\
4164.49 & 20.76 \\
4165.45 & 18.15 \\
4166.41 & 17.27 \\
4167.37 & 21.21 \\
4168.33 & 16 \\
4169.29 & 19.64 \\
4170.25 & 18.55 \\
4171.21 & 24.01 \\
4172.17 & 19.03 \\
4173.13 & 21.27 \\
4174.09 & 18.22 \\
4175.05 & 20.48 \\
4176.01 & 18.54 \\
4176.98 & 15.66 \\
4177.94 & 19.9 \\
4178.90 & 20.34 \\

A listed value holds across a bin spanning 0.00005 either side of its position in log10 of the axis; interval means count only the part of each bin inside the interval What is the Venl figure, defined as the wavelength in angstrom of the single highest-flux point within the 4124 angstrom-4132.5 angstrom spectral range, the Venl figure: 4127.26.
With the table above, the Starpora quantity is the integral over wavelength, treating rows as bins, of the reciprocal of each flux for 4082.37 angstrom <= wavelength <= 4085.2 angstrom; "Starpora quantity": 0.16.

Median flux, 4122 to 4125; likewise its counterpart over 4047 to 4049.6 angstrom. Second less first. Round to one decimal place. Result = 2.5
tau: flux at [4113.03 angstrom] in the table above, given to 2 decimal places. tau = 22.15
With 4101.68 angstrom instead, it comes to 21.00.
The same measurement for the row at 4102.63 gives 22.78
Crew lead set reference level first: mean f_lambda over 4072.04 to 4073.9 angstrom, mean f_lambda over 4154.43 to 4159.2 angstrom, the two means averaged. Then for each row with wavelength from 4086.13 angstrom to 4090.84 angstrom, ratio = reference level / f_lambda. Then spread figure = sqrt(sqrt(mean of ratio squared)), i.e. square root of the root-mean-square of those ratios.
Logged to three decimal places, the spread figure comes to 0.963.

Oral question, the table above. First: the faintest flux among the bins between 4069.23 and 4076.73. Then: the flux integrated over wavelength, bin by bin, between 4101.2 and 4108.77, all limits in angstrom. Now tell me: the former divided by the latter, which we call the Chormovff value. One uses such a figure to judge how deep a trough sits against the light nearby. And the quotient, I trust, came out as 0.104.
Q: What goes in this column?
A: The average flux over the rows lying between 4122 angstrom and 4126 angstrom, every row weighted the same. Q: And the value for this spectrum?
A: 18.4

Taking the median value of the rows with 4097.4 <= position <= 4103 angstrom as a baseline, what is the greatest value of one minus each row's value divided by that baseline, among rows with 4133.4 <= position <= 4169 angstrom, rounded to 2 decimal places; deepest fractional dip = 0.27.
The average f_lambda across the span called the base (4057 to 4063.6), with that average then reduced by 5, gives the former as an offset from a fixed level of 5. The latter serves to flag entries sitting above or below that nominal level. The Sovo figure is 15.5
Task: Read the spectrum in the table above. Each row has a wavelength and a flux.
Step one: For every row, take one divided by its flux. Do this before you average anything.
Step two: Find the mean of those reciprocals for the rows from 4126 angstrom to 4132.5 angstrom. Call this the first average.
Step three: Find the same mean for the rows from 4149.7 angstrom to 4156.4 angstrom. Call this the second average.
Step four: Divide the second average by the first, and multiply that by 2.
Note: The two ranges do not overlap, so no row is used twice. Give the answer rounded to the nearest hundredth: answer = 2.24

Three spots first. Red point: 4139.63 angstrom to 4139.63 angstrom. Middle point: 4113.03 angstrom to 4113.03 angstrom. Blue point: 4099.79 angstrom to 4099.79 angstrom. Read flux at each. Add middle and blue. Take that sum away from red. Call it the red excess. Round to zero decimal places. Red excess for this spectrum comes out -27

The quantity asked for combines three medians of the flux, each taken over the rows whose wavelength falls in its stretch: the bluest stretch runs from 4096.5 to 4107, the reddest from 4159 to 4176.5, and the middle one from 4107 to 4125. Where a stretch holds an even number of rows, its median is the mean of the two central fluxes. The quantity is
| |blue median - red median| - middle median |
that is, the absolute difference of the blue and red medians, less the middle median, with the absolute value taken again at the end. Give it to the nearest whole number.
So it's 18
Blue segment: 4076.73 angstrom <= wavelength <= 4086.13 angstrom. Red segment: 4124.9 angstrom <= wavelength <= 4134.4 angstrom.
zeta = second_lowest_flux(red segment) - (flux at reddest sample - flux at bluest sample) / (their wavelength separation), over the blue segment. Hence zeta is 18.4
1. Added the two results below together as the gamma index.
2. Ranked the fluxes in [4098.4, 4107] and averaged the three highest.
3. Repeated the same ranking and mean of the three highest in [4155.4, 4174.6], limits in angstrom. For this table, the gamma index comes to 48.7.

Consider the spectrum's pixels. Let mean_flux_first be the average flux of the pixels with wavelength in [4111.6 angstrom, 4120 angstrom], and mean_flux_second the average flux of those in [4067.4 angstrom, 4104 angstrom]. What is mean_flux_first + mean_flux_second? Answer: 40.4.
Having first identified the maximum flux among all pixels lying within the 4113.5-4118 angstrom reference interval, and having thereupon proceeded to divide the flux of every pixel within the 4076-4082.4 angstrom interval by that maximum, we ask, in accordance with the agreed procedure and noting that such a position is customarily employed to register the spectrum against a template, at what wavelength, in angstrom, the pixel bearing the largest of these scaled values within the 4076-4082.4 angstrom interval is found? 4077.20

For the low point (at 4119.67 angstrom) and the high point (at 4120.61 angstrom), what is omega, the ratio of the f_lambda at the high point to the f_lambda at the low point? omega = 1.00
